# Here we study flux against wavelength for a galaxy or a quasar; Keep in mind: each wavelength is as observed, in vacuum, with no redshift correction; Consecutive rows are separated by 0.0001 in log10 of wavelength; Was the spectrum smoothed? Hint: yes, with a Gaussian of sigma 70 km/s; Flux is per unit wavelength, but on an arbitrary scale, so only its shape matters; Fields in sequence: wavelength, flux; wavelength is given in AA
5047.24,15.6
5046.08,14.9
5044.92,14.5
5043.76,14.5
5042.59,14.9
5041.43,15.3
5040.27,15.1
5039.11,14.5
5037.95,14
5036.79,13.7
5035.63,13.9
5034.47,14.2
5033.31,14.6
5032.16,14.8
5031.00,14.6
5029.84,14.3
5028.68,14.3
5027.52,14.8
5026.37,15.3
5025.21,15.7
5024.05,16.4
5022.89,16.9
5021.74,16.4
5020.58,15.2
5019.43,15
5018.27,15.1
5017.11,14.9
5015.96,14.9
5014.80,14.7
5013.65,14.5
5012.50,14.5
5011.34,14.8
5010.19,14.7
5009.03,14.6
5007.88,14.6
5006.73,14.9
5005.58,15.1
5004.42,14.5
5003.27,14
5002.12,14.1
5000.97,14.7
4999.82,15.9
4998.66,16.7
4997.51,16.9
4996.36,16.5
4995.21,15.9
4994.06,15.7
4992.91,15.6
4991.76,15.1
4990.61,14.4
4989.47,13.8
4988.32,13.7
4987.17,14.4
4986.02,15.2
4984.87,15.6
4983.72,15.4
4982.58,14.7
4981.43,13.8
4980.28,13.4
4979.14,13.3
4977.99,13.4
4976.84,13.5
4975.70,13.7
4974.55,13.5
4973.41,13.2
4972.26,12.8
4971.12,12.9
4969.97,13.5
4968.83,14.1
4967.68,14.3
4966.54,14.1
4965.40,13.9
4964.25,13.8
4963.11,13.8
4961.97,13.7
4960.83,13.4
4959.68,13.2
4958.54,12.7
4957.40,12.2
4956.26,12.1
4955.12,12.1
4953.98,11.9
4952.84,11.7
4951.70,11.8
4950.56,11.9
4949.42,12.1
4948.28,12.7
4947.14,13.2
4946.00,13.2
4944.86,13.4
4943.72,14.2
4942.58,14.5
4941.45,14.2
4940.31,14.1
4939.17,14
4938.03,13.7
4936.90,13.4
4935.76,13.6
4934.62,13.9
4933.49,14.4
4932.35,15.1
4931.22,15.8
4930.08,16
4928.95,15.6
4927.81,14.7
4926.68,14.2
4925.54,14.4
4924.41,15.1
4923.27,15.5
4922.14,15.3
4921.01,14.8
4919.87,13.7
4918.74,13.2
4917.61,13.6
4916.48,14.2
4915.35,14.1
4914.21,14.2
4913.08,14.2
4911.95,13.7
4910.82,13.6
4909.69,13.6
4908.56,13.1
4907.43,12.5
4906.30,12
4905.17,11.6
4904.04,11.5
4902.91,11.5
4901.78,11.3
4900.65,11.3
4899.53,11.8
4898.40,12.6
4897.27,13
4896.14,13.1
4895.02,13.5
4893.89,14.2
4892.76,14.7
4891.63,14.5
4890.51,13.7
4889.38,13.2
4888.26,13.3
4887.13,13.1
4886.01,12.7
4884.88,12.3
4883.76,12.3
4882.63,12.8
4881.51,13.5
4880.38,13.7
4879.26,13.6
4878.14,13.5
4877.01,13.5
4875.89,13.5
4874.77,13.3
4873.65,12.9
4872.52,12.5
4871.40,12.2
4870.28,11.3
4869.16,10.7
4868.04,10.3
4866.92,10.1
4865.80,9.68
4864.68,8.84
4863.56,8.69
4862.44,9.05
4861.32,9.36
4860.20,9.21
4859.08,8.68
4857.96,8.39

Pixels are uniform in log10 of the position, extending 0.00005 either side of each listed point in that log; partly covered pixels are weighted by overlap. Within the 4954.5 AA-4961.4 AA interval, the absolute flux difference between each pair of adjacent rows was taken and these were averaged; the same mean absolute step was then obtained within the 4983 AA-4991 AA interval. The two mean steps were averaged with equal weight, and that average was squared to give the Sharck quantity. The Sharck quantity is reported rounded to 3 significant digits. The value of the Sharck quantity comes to 0.132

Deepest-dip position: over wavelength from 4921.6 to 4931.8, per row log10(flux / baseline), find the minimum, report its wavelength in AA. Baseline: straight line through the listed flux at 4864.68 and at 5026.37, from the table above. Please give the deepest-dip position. 4926.68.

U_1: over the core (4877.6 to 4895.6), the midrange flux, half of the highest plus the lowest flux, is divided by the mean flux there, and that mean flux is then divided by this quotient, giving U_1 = 13.3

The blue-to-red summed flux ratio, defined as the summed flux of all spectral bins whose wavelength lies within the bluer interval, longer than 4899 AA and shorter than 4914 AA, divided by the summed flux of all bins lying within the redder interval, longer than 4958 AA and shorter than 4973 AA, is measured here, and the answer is 0.92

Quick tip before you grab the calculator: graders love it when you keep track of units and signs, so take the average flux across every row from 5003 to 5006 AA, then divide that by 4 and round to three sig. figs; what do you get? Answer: 3.63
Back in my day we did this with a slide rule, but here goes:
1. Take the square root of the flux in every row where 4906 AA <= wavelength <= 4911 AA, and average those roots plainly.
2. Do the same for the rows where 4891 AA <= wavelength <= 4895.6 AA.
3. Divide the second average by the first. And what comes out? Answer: 1.05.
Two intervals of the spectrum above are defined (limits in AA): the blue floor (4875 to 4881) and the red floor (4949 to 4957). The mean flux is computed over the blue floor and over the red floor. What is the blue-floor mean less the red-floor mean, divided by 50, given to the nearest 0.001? 0.032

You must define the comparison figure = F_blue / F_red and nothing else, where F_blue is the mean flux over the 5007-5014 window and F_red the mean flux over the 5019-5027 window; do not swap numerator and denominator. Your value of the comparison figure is 0.92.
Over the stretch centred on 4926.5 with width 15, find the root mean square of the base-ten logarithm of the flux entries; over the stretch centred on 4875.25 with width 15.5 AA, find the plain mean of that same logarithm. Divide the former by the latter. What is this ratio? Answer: 1.07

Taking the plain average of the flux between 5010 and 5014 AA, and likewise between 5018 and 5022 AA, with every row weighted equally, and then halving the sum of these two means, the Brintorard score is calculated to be 15.0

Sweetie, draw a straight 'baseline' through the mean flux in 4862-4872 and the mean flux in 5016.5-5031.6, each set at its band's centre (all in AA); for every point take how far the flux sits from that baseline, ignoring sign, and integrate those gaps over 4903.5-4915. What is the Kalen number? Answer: 17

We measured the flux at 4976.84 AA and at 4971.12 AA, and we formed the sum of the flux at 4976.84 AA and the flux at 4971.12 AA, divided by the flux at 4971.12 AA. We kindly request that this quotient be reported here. 2.047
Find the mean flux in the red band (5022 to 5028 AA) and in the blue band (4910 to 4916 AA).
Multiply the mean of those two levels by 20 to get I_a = 298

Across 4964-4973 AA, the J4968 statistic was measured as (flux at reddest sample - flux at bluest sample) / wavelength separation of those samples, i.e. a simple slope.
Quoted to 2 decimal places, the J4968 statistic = -0.12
